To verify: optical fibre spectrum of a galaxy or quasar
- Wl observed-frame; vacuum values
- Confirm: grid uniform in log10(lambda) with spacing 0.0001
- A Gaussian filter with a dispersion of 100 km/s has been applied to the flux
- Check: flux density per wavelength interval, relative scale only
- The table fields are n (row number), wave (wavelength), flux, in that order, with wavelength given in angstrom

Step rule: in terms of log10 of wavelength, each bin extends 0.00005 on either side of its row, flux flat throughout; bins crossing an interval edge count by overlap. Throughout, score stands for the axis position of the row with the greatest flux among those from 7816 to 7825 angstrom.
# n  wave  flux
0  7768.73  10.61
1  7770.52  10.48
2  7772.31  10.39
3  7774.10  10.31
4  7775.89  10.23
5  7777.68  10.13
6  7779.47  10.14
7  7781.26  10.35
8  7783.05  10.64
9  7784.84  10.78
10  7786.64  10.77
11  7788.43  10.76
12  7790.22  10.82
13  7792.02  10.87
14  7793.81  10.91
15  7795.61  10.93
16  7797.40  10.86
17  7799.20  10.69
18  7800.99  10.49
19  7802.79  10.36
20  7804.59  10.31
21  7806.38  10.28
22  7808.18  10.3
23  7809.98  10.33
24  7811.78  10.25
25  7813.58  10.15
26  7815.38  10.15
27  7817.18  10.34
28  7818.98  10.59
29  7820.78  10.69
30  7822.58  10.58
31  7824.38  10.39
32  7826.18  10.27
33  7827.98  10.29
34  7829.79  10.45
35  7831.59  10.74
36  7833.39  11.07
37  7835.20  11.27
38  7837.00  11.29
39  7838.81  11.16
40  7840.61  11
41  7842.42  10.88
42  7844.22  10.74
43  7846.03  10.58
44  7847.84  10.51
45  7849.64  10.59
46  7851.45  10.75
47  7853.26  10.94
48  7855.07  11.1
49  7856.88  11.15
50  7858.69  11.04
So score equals 7820.78 angstrom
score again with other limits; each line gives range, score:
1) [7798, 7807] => 7799.20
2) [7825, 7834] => 7833.39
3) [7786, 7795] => 7793.81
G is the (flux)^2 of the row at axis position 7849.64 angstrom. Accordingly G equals 112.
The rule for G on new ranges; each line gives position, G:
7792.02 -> 118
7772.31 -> 108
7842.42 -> 118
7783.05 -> 113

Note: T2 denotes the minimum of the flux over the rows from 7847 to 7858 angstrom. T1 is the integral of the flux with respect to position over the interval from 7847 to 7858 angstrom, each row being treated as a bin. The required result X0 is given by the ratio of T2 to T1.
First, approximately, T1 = 119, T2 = 10.51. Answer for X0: 0.0881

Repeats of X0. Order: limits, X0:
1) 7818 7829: 0.0892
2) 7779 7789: 0.0958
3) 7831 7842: 0.0881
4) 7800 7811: 0.0903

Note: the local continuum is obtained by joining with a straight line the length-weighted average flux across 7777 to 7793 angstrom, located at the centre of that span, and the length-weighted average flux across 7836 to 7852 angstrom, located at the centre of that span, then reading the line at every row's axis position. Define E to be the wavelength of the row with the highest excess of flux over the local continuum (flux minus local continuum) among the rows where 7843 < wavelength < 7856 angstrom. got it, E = 7855.07 angstrom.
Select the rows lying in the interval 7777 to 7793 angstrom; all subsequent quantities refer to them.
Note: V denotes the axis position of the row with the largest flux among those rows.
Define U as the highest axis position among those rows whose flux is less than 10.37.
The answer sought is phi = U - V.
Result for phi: -10.8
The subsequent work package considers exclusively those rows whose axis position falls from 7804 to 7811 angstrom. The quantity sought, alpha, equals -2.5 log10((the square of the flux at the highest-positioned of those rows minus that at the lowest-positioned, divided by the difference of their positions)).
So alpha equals 2.79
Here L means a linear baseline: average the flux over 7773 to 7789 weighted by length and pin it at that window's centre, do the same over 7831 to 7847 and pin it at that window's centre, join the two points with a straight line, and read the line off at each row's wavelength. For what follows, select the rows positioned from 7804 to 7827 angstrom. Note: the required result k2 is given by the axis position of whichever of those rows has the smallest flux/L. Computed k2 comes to 7815.38 angstrom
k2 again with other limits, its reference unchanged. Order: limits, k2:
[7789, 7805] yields 7804.59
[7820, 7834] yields 7826.18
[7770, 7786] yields 7779.47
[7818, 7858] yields 7826.18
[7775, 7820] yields 7815.38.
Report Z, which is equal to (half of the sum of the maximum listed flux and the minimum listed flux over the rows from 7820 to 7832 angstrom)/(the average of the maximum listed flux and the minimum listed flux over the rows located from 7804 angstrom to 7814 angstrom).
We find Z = 1.03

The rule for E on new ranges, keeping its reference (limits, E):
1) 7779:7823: 7795.61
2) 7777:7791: 7790.22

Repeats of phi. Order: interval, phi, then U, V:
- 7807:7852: -9.0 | 7827.98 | 7837.00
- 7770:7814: 18.0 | 7813.58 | 7795.61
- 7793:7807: 10.8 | 7806.38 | 7795.61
